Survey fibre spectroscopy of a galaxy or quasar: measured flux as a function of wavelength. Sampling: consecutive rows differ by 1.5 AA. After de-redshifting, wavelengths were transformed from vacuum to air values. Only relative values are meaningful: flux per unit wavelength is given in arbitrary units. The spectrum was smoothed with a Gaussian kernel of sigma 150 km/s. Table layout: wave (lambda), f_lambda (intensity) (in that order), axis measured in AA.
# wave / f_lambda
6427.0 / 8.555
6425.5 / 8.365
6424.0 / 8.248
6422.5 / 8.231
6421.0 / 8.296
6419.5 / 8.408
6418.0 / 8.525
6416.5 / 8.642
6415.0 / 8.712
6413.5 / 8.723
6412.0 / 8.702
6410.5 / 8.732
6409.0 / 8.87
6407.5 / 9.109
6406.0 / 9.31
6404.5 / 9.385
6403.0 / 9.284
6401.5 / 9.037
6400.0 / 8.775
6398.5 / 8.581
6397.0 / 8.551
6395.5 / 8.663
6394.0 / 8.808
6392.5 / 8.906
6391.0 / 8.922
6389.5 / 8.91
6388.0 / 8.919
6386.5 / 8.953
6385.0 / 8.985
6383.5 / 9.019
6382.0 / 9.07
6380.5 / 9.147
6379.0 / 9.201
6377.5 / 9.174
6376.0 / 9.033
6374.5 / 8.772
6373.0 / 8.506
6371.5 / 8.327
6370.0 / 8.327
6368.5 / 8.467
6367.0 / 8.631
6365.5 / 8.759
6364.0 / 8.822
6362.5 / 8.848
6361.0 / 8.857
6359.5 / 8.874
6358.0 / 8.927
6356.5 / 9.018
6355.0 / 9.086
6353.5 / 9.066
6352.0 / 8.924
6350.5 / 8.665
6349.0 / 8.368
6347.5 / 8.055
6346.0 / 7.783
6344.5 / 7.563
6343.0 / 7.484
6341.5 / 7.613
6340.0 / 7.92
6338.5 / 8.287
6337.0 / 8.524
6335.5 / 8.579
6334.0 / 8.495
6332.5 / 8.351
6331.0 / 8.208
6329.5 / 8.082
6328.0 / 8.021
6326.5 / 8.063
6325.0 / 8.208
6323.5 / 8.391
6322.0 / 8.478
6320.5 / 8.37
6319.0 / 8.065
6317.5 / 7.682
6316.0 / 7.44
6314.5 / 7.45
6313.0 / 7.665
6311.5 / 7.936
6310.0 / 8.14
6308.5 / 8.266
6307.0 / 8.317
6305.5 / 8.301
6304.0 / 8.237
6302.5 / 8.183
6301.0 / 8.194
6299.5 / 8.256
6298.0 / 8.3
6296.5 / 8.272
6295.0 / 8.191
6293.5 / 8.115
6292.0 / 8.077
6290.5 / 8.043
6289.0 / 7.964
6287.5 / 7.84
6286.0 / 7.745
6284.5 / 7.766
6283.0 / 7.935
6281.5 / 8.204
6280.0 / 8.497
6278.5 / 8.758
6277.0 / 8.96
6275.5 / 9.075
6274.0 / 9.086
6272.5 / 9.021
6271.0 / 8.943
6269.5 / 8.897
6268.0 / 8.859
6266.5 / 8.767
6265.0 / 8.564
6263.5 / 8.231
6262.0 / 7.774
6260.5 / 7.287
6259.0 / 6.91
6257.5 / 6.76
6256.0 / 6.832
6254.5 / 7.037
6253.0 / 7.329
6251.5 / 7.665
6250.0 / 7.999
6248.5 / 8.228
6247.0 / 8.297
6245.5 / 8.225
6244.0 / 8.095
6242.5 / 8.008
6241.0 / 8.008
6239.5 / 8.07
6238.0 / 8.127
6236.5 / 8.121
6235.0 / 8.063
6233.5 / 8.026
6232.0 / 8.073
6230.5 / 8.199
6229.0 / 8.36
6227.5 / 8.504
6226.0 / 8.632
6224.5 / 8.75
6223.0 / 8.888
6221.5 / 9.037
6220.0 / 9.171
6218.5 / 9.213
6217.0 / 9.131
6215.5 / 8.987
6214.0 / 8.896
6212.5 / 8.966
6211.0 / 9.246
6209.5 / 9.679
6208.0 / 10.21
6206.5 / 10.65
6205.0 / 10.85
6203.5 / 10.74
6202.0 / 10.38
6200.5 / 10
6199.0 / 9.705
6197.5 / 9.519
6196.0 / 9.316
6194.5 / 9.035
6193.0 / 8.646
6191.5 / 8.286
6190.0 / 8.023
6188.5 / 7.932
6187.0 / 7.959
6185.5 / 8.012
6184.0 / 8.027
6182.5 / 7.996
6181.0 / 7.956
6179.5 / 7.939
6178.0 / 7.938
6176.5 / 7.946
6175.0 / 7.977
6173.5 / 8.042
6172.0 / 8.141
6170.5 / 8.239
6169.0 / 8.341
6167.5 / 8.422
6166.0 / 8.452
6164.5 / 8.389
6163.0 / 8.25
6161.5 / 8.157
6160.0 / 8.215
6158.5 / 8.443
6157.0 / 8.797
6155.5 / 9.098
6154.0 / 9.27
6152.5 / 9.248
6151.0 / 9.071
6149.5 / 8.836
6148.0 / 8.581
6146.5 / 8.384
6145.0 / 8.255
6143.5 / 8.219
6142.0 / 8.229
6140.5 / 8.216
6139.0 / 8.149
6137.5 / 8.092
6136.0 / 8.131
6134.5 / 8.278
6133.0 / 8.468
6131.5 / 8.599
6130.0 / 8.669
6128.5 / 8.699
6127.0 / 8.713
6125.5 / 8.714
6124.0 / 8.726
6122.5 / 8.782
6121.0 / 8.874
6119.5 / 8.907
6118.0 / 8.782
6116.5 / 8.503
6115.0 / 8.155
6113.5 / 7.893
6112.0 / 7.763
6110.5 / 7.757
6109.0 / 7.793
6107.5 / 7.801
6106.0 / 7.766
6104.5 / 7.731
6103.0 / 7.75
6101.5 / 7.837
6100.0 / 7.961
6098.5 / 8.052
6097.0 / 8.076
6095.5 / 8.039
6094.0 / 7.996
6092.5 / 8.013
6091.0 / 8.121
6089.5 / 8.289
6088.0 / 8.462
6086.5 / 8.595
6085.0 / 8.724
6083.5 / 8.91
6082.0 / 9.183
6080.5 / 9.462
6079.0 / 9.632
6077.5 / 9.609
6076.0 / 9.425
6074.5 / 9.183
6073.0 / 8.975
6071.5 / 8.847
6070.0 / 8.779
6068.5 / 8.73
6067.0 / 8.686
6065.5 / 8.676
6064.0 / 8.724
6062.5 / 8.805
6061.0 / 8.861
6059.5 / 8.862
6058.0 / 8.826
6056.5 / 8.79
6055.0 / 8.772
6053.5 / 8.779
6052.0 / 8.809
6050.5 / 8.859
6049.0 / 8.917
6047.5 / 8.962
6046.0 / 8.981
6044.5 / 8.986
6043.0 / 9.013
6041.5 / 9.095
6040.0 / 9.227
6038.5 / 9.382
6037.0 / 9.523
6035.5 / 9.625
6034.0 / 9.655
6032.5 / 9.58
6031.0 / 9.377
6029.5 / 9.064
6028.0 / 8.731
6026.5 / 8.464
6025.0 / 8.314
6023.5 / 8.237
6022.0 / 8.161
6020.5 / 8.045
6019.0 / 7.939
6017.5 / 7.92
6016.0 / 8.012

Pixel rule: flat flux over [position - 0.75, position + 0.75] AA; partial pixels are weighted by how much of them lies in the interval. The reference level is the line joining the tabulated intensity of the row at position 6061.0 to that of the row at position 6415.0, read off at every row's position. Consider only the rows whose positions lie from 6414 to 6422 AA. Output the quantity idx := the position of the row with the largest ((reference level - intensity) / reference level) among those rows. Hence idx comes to 6421.0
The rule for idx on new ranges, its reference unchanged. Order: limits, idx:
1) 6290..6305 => 6290.5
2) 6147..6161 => 6160.0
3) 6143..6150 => 6143.5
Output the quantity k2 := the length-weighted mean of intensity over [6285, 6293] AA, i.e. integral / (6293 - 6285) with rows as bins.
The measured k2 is 7.9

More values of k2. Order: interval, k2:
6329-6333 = 8.2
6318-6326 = 8.3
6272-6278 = 9.0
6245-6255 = 7.8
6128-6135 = 8.5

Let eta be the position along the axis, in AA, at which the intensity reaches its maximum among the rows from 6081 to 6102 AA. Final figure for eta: 6082.0 AA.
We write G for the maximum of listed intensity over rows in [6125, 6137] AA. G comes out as 8.714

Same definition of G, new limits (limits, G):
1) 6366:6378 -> 9.174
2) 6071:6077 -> 9.425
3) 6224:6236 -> 8.75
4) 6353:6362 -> 9.086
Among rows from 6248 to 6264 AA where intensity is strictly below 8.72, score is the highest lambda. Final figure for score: 6263.5 AA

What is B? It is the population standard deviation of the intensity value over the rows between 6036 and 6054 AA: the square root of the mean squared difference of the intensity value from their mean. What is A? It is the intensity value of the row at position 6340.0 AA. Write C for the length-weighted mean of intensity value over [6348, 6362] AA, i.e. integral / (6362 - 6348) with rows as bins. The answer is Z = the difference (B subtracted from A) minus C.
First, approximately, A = 7.92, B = 0.22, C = 8.9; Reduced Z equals -1.15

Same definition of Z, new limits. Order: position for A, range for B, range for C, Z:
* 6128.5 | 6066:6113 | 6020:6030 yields -0.34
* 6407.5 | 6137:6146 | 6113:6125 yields 0.46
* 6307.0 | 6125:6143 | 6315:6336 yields -0.09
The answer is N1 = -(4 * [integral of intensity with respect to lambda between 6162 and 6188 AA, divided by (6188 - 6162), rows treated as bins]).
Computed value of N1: -32.5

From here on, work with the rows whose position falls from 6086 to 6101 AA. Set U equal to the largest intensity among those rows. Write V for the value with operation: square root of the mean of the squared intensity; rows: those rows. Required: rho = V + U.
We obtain 16.8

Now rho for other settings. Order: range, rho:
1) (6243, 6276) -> 17.2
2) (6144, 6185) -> 17.7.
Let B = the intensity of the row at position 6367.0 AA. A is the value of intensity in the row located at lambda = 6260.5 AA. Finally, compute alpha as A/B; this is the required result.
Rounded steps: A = 7.287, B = 8.631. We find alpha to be 0.84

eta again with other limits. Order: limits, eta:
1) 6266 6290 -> 6274.0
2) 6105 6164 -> 6154.0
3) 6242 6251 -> 6247.0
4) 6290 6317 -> 6307.0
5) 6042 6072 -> 6043.0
